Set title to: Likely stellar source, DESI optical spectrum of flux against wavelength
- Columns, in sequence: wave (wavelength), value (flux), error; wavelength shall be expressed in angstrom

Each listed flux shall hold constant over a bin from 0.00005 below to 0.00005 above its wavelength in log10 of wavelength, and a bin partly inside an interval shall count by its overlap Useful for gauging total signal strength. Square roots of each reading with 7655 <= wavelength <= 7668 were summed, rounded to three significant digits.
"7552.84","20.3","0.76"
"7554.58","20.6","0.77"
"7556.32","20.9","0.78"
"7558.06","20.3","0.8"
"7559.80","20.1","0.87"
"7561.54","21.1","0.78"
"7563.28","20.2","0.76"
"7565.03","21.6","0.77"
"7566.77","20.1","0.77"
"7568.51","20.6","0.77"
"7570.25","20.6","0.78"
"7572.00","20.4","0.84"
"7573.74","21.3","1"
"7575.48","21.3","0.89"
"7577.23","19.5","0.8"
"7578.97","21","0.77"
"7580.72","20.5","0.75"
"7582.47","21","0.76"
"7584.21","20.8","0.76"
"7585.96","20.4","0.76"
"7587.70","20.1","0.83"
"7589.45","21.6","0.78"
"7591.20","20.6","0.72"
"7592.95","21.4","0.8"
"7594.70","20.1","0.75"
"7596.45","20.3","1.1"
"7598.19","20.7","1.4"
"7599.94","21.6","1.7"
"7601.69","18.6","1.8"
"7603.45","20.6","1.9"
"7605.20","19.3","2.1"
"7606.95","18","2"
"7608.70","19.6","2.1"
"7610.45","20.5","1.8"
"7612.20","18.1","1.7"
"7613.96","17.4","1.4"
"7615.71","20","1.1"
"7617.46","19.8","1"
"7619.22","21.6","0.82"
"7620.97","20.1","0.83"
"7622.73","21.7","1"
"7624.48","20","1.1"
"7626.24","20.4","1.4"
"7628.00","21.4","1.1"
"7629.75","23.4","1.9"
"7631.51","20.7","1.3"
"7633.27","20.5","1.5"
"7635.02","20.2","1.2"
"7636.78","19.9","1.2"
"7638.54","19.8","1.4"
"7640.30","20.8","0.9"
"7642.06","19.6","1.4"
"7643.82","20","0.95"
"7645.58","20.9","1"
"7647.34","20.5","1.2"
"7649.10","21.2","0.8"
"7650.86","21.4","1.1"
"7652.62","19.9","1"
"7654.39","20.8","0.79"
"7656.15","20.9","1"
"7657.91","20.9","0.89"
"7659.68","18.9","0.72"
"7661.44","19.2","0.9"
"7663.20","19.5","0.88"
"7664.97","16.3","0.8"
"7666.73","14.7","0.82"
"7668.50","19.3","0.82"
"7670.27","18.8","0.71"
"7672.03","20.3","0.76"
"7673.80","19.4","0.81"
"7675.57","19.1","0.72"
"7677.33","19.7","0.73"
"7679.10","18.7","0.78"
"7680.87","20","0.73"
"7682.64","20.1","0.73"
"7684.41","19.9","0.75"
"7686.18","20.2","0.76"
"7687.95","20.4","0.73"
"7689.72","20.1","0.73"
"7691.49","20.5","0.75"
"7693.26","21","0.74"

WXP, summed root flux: 30.2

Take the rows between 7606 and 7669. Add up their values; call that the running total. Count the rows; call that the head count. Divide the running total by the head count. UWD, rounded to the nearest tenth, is 19.9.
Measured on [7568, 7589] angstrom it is 20.6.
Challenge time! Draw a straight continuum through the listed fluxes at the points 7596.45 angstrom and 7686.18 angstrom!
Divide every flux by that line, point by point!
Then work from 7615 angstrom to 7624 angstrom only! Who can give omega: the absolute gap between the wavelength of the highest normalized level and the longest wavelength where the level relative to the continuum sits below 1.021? 1.8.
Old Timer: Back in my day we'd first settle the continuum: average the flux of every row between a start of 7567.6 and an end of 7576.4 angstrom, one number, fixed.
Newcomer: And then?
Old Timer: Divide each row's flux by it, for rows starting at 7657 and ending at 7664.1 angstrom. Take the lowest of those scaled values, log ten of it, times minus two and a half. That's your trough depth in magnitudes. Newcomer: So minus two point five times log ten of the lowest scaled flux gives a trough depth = 0.106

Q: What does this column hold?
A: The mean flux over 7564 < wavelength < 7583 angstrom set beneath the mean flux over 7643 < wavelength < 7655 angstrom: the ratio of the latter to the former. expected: 1.00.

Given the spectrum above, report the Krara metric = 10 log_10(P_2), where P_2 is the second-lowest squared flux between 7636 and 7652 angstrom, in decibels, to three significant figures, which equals 25.9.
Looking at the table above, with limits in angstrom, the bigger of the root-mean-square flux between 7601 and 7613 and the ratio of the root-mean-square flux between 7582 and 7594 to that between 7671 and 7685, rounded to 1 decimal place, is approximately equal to 19.3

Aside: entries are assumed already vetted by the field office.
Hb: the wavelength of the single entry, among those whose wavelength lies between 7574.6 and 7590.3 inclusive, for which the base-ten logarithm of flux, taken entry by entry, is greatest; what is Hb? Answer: 7589.45 angstrom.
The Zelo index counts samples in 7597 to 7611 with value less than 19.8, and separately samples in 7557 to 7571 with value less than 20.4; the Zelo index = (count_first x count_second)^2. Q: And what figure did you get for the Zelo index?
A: 256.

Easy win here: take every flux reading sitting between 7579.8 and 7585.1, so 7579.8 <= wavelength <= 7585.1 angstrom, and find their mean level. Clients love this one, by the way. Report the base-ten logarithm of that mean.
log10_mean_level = 1.32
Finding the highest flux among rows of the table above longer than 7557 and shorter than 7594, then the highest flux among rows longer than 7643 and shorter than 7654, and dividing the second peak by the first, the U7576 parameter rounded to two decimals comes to 0.99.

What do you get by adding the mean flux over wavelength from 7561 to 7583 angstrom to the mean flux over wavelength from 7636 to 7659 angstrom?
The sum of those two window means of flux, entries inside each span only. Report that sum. 41.2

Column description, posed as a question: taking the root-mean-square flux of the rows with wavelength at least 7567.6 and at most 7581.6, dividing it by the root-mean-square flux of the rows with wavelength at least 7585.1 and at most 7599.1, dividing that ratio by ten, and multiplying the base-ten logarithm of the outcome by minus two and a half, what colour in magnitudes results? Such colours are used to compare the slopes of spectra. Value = 2.500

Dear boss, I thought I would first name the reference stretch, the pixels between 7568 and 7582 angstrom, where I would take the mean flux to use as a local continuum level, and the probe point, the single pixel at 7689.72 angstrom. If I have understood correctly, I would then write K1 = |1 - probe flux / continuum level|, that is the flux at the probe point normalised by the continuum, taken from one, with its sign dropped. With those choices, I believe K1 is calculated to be 0.03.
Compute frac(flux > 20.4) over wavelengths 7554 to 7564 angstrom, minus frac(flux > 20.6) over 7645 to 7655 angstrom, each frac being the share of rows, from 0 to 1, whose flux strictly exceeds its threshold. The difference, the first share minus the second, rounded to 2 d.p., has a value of -0.17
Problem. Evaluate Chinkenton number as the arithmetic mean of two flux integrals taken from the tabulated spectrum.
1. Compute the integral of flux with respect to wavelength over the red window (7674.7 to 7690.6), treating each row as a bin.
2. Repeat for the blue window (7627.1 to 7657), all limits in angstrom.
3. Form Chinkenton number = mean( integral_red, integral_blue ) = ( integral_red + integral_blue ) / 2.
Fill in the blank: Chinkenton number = 467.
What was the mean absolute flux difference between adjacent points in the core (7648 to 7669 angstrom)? 1.3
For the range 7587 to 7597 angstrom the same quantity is 1.0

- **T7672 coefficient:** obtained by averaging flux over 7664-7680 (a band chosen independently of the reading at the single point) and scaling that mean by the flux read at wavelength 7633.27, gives 379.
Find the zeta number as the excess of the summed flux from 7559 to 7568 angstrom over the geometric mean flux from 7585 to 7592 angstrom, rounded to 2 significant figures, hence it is 82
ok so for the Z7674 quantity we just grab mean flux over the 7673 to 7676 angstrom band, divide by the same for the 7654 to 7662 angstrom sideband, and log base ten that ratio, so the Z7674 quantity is -0.020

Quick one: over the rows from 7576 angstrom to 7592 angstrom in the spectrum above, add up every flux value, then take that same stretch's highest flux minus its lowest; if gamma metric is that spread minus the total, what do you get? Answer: -183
